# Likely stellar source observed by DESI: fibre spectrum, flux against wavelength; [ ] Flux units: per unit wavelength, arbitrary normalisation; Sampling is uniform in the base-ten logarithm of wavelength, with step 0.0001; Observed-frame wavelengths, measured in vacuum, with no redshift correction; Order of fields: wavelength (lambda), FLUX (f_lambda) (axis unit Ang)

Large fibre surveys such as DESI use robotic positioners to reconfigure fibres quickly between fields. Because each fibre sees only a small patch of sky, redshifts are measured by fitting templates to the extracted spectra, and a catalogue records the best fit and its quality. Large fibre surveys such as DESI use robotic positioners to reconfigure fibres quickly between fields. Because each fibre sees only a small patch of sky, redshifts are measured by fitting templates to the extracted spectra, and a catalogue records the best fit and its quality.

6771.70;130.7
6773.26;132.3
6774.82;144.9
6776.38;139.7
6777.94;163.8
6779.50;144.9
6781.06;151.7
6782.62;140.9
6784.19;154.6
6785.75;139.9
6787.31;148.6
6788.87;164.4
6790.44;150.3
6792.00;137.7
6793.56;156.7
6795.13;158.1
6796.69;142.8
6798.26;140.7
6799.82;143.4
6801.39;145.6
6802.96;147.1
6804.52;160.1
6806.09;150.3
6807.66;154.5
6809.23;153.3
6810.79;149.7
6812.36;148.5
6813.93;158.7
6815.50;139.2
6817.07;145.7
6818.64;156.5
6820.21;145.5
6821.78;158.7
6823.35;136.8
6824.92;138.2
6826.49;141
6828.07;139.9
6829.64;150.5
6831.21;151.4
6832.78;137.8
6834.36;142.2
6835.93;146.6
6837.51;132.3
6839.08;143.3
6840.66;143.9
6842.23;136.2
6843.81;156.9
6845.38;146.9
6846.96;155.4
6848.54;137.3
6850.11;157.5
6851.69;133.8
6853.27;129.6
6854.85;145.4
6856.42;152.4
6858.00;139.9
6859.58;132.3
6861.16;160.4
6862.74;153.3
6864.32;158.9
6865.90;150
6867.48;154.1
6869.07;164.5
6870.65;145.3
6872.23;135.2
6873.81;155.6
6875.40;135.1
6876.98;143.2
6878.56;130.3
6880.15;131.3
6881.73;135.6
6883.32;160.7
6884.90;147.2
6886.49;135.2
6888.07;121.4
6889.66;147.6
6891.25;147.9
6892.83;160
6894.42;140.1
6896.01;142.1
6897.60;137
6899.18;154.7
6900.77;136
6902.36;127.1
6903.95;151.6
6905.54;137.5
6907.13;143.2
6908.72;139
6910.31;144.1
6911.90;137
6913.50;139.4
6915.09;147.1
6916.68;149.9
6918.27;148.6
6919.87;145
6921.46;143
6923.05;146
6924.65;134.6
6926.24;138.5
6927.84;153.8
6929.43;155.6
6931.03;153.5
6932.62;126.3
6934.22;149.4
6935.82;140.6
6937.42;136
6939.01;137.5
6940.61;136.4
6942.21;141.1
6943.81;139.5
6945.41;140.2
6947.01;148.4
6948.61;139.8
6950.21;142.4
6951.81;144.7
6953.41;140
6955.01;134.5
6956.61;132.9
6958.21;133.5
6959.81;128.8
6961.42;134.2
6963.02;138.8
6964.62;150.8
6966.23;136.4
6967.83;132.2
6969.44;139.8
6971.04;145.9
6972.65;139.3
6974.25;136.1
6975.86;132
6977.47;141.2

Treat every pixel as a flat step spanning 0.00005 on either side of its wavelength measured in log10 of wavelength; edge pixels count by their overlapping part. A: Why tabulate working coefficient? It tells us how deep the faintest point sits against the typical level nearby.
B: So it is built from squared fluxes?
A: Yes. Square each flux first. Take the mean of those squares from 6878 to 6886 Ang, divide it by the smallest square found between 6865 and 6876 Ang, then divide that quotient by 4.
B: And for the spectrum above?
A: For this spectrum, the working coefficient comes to 0.274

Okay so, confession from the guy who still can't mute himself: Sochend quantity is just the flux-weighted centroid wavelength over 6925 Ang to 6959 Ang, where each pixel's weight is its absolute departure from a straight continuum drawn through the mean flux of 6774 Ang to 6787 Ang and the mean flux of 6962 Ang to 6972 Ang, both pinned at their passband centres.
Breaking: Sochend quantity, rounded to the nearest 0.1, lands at 6939.1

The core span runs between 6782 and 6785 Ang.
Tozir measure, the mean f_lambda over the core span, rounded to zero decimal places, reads 148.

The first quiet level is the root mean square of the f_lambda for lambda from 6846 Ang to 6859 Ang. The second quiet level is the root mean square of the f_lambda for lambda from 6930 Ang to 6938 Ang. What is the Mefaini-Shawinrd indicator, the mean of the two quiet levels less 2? 140.9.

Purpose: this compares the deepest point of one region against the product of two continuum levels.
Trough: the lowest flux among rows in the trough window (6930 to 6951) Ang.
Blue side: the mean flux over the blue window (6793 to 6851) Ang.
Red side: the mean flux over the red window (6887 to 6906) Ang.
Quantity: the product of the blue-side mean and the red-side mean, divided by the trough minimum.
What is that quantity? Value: 165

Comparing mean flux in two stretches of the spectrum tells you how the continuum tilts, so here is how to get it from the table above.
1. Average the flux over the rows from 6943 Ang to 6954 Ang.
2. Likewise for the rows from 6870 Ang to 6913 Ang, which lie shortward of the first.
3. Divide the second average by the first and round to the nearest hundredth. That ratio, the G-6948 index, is 1.00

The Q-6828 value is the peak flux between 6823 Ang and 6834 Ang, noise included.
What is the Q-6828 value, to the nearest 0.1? 151.4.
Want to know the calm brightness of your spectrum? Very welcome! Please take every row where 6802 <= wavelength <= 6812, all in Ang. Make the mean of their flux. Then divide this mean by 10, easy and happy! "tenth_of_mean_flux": 15.2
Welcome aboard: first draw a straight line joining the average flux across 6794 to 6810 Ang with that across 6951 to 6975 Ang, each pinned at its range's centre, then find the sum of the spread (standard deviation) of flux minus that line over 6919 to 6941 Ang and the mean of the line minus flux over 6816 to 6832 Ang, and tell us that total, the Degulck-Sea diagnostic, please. 10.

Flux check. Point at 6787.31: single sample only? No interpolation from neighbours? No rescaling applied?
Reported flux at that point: 148.6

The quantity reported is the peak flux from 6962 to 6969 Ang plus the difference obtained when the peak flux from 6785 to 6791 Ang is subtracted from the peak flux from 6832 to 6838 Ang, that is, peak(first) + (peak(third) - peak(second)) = 133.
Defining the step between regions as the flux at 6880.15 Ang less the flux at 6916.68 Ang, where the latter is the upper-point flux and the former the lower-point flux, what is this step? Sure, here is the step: -19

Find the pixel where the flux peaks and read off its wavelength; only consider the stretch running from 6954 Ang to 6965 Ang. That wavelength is 6964.62 Ang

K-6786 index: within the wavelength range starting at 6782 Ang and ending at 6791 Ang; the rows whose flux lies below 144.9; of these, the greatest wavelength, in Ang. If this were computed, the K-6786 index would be 6785.75 Ang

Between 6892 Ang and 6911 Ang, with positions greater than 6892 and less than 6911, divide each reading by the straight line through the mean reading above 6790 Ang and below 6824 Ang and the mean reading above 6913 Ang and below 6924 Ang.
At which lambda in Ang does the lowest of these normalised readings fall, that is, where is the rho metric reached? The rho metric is 6902.36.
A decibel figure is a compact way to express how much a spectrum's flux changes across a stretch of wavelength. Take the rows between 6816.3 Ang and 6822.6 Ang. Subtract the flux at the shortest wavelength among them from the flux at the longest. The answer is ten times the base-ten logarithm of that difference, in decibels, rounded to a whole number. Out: 11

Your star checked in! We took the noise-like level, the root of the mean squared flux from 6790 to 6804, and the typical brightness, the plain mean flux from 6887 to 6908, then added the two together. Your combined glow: 289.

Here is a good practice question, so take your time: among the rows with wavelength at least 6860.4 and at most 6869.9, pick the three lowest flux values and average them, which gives 152.5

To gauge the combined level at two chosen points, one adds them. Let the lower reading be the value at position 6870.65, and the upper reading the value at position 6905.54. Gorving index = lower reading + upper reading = 283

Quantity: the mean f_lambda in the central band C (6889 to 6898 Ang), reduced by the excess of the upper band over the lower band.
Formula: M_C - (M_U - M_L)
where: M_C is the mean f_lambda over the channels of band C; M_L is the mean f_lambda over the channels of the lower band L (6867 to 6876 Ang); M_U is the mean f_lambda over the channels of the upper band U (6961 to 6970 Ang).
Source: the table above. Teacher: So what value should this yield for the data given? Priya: 155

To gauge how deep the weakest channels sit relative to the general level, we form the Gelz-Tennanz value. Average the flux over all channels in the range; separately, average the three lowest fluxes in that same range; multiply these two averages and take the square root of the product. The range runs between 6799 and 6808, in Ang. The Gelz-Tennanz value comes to 148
